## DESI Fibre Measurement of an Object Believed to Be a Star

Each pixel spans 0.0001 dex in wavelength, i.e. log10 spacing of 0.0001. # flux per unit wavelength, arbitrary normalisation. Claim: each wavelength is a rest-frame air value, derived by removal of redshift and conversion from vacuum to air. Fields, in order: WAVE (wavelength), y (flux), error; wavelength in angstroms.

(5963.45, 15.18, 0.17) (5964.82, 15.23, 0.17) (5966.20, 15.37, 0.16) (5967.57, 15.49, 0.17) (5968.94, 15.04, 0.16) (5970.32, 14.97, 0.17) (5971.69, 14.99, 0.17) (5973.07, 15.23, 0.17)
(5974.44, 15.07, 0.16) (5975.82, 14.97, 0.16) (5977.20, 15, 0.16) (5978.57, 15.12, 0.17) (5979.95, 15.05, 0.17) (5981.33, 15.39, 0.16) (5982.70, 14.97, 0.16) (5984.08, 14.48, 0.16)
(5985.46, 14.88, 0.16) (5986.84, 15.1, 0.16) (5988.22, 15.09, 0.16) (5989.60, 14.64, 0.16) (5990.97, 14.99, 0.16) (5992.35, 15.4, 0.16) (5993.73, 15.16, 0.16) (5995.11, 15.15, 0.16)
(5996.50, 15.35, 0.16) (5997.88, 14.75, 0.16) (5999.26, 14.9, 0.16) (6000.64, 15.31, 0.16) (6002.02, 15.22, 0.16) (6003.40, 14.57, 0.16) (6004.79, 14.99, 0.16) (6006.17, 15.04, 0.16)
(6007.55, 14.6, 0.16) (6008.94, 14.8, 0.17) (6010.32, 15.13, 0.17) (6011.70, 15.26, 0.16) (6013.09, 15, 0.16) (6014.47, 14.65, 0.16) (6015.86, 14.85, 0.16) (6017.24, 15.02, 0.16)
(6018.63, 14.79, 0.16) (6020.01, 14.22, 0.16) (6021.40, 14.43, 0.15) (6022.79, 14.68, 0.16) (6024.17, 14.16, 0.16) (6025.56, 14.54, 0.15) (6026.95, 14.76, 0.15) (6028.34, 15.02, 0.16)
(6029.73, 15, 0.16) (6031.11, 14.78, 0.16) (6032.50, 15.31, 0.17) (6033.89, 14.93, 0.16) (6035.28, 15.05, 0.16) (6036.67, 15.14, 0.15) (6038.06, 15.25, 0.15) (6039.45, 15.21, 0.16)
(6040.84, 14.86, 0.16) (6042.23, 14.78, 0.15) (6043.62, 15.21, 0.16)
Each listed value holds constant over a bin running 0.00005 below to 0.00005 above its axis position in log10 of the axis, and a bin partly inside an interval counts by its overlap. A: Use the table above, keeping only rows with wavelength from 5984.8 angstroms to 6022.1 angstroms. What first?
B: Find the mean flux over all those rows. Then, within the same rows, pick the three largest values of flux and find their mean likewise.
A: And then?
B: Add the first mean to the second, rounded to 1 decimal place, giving 30.3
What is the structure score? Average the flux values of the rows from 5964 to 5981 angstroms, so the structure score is 15.1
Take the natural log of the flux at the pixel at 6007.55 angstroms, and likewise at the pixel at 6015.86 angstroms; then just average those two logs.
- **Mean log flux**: 2.69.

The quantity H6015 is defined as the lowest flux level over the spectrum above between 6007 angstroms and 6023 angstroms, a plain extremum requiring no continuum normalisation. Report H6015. 14.22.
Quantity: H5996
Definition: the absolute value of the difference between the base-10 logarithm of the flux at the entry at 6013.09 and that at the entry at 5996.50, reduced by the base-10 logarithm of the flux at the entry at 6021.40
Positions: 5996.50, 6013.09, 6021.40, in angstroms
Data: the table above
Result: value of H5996 -1.15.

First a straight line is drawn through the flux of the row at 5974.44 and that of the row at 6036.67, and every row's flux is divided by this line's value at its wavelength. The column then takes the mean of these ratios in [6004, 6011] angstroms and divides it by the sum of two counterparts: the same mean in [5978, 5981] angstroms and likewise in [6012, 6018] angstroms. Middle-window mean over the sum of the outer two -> 0.497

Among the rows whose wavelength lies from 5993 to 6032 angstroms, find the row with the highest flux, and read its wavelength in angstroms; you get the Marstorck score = 5996.50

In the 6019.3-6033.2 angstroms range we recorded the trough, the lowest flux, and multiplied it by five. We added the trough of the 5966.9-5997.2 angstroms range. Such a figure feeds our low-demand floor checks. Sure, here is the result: 85.3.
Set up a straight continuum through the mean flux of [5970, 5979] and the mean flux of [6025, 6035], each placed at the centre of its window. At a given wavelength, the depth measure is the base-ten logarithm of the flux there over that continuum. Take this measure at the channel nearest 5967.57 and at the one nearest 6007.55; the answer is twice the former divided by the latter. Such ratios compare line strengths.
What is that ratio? -2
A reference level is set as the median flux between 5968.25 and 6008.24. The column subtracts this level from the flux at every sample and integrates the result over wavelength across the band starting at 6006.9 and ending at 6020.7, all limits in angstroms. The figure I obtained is -3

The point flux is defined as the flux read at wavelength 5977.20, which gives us 15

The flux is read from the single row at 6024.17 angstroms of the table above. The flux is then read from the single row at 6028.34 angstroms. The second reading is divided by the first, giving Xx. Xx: 1.06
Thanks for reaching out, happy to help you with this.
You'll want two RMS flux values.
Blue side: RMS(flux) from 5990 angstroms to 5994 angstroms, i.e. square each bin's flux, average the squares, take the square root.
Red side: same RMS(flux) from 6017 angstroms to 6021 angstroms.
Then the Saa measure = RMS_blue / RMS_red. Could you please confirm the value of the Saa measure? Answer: 1.03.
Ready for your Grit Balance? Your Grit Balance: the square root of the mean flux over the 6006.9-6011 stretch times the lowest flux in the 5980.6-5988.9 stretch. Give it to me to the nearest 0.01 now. 14.66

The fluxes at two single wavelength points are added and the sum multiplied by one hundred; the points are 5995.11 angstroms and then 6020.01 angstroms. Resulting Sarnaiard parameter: 2937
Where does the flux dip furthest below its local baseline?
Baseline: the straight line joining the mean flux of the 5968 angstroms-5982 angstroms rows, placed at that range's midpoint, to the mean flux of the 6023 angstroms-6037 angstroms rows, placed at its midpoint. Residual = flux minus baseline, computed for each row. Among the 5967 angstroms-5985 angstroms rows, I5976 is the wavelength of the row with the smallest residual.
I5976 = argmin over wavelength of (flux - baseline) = 5984.08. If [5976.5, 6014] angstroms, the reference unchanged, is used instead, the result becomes 5984.08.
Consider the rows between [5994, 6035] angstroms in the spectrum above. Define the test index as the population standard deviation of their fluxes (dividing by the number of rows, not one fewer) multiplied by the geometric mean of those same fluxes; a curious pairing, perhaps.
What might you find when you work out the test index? 4.5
